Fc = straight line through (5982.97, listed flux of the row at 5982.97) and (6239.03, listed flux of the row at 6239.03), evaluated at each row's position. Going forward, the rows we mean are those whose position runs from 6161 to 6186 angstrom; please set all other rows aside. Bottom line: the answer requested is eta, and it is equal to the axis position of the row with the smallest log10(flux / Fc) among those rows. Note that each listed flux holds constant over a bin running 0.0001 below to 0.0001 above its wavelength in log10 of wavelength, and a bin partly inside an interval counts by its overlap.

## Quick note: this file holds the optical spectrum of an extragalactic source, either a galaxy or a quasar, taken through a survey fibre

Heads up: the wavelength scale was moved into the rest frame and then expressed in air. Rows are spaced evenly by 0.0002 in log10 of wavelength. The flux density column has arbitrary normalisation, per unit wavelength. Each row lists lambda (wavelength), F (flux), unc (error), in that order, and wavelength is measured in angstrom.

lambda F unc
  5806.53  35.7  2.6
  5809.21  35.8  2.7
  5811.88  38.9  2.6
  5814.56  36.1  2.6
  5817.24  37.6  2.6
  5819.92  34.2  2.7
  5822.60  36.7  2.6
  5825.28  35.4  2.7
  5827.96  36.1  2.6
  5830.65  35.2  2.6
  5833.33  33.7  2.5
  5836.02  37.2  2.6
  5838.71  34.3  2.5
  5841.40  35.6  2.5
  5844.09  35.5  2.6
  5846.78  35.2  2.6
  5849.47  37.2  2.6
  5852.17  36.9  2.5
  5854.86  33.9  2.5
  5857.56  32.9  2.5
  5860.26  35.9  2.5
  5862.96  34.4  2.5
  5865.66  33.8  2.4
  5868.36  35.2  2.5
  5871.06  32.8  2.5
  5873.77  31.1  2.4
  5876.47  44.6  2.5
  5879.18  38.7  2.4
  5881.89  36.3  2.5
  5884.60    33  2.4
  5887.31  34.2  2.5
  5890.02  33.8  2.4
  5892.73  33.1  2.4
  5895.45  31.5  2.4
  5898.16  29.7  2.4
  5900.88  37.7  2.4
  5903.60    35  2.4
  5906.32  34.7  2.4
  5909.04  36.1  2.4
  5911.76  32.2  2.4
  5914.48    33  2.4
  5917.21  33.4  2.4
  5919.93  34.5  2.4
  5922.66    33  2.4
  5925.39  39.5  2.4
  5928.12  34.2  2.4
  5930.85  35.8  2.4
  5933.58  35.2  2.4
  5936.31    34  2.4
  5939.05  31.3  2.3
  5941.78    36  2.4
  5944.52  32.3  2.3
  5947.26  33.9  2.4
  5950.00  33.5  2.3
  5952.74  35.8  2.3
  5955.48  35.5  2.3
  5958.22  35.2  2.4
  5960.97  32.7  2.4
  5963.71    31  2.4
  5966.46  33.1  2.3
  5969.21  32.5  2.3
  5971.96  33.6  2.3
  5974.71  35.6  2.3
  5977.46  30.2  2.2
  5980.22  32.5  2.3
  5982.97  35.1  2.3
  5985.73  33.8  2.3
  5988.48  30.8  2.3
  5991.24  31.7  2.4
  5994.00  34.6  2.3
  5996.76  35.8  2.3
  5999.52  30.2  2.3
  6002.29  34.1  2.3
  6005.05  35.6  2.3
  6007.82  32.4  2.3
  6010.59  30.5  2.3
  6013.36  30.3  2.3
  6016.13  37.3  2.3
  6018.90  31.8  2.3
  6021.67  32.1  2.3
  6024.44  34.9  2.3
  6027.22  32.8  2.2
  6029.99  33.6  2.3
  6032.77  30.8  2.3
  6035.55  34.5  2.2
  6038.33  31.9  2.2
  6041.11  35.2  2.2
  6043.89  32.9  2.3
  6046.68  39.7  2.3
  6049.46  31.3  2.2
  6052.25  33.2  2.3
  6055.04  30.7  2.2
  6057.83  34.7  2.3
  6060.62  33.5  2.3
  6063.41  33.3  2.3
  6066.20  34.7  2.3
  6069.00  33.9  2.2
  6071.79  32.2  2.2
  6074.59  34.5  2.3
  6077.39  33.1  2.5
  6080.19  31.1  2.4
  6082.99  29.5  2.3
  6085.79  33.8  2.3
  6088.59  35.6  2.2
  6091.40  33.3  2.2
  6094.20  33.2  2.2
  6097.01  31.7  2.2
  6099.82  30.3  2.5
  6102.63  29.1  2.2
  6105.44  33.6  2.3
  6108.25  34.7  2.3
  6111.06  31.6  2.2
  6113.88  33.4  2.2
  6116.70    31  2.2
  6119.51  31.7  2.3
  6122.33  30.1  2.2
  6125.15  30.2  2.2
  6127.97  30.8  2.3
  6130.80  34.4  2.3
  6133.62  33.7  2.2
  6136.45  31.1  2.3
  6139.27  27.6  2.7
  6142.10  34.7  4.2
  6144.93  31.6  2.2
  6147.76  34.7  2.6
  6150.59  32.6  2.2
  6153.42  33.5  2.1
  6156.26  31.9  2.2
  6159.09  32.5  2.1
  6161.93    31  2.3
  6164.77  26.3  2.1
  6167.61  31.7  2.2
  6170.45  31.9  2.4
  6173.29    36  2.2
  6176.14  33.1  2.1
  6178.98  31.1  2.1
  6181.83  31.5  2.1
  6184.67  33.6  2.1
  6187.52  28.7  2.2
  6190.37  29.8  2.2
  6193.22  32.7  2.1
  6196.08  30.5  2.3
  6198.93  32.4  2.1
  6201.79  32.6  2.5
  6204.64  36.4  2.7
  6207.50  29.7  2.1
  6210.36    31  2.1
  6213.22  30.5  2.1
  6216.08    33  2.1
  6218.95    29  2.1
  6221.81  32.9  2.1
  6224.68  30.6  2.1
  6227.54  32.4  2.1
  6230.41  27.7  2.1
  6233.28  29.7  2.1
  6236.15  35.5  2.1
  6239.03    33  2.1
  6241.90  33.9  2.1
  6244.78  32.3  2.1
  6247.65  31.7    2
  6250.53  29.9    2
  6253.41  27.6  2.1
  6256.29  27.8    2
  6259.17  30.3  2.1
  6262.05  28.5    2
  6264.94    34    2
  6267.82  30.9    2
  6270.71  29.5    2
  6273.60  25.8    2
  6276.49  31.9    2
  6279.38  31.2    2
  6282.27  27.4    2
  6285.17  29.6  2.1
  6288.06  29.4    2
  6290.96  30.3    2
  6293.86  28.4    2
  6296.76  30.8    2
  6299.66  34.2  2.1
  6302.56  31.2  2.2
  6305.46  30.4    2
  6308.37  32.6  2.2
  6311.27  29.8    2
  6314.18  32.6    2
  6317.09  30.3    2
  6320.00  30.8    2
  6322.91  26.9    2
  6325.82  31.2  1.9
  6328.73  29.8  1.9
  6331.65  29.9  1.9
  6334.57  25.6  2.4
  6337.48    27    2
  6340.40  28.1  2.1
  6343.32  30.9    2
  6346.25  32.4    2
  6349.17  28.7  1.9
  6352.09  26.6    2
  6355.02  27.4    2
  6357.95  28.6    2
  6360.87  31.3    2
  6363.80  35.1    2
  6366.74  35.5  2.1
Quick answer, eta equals 6164.77 angstrom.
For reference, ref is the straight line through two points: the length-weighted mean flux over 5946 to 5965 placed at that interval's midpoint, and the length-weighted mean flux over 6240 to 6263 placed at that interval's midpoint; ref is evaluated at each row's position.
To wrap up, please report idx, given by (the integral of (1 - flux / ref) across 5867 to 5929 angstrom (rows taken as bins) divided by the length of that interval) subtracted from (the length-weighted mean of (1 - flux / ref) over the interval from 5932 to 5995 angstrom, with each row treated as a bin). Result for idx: 0.012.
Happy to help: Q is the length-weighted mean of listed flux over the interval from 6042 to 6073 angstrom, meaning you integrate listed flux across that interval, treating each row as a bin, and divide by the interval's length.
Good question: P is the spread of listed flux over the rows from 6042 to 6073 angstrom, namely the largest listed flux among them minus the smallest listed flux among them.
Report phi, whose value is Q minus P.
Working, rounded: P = 9.0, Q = 34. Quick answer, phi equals 24.7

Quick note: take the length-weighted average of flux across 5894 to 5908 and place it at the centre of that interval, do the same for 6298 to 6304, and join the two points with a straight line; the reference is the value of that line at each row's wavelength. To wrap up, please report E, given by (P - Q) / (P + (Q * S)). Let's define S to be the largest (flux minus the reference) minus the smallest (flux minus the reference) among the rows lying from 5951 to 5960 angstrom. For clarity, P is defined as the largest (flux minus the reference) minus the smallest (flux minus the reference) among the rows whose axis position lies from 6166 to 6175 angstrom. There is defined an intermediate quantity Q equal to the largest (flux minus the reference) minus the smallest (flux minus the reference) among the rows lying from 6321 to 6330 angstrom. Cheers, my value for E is 0.0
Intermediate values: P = 4.3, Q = 4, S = 1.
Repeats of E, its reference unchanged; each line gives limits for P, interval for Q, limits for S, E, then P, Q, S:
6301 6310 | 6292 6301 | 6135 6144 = -0.1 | 2.2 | 6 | 7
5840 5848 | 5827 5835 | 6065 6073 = -0.3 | 0.4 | 2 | 2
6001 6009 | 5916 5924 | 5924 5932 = 0.2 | 3.2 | 1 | 5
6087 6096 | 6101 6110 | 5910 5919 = -0.4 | 2.4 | 6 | 1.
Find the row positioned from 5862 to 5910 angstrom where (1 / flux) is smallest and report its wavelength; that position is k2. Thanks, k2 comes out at 5876.47 angstrom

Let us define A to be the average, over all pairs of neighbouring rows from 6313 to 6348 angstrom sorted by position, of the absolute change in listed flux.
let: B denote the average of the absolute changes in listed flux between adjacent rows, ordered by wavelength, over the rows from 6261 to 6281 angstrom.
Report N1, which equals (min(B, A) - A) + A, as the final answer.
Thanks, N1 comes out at 2.1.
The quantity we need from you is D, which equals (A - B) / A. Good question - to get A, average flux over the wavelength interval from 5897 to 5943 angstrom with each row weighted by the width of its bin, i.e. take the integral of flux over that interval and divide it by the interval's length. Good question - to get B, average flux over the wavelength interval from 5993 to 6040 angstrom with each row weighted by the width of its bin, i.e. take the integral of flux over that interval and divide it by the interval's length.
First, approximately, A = 34.4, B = 33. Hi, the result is 0.038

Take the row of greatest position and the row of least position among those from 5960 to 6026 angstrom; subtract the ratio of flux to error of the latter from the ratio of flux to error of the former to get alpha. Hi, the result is 1.5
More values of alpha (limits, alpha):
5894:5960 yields 1.5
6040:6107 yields -1.4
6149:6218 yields 0.9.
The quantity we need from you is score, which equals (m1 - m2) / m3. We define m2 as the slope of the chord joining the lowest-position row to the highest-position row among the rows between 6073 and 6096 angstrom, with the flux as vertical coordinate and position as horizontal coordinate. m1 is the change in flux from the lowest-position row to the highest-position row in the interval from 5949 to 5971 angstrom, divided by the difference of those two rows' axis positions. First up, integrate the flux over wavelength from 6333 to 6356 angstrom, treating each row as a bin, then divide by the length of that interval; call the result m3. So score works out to 0.0005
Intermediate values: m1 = -0.05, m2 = -0.07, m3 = 28.4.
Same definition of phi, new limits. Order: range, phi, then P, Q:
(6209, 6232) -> 25.6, 5.3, 31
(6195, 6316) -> 20.3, 10.6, 31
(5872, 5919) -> 19.7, 14.9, 35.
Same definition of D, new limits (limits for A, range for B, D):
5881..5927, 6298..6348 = 0.115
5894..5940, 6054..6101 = 0.037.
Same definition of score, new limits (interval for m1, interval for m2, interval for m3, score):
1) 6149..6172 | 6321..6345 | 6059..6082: -0.0070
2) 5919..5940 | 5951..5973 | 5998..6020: -0.0016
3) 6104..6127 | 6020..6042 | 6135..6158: -0.0103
